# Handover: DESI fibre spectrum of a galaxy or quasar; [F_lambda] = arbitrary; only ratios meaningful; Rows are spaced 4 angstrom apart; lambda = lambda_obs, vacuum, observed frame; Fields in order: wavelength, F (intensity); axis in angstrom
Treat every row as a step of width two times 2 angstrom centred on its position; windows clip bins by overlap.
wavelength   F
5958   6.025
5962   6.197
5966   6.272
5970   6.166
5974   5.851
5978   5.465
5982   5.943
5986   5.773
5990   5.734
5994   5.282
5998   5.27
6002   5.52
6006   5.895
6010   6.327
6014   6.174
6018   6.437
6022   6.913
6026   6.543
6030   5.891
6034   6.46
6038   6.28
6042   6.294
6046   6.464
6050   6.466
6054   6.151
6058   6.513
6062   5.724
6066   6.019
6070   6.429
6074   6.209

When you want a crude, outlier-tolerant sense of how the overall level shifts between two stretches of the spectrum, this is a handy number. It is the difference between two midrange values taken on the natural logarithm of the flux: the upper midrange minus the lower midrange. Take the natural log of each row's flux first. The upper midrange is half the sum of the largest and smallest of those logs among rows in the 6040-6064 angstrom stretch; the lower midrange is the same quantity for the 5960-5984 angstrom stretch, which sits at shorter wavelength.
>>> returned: 0.042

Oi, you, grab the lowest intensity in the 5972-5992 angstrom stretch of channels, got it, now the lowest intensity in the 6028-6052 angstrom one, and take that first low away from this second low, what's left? 0.4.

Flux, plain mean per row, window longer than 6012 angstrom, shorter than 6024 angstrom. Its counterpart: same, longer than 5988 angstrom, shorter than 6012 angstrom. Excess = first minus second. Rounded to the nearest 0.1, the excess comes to 0.8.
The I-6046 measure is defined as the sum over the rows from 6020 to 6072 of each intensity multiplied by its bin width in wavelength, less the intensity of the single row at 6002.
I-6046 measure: 323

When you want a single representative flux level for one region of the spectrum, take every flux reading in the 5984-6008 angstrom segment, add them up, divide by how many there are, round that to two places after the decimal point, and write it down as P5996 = 5.58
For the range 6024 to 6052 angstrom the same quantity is 6.34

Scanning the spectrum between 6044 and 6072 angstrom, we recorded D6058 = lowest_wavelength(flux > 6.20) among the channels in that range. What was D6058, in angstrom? 6046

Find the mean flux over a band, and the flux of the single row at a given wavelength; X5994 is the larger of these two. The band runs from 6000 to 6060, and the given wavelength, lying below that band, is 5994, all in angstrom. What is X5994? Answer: 6.29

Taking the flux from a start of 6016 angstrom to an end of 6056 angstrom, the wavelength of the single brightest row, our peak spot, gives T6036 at 6022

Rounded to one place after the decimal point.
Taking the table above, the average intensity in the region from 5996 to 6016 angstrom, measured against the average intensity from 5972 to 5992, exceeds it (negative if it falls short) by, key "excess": 0.1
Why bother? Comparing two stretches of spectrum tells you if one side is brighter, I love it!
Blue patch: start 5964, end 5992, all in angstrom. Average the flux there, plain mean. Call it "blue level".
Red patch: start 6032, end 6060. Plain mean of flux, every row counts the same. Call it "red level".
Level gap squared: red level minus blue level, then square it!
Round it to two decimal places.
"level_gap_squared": 0.24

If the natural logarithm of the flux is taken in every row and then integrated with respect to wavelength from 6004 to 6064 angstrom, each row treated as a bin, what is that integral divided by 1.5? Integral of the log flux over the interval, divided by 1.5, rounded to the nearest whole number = 74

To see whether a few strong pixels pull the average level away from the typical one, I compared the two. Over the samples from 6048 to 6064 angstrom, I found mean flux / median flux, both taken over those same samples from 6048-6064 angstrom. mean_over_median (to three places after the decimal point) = 0.985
